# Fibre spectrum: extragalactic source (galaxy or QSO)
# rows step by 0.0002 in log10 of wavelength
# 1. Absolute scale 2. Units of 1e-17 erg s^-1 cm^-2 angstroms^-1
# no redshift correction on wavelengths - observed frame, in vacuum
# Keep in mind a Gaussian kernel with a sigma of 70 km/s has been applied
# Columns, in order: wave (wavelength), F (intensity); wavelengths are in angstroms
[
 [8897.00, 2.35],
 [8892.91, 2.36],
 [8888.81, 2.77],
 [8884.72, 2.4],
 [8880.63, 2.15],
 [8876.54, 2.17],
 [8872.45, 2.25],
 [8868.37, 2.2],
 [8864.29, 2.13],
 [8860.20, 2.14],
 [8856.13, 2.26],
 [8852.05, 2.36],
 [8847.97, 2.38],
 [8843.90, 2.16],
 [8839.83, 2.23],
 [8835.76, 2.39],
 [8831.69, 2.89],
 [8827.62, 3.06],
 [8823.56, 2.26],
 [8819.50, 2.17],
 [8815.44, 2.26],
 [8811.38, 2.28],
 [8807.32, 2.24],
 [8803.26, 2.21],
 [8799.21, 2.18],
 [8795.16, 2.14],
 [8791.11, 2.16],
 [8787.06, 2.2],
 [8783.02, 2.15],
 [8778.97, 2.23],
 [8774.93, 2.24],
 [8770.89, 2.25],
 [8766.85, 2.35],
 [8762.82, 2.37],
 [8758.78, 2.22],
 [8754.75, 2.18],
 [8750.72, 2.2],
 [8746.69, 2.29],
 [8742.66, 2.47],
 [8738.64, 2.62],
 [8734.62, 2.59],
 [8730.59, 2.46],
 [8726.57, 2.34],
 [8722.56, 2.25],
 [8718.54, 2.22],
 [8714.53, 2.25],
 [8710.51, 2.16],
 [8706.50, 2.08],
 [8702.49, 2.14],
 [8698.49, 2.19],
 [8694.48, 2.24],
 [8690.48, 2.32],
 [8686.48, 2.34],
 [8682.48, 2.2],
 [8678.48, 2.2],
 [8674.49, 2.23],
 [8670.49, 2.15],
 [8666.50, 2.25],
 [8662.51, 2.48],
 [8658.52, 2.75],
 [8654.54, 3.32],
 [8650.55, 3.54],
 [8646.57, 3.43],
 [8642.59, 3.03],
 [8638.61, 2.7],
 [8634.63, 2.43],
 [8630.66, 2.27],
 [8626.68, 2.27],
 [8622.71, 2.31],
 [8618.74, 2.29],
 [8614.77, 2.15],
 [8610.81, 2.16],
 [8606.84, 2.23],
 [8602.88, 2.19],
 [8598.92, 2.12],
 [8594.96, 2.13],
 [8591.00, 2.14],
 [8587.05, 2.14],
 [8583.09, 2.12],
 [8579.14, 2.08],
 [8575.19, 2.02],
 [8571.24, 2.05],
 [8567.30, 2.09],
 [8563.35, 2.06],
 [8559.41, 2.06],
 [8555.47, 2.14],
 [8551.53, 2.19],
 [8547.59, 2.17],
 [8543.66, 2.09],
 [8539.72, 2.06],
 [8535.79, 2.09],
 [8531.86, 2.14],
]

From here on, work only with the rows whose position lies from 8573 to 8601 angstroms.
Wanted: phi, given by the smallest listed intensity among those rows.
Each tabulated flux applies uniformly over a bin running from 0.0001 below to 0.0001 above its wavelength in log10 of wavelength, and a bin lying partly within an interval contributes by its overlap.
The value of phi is 2.02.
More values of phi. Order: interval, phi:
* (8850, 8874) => 2.13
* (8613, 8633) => 2.15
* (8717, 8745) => 2.22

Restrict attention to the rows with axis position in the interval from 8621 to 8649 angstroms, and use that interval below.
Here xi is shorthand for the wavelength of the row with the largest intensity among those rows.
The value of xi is 8646.57 angstroms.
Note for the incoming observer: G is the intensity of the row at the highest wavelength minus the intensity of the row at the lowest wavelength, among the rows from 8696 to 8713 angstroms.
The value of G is -0.03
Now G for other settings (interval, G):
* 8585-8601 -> -0.02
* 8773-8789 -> -0.04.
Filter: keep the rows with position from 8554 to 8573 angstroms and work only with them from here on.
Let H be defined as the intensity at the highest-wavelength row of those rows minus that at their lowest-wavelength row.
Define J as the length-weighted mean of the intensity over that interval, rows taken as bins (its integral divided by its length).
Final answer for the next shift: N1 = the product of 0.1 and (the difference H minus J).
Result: -0.22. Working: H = -0.09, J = 2.08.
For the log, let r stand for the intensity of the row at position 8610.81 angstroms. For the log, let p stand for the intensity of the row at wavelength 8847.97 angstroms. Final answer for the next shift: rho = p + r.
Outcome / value 4.54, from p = 2.38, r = 2.16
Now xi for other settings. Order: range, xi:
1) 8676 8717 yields 8686.48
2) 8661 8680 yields 8662.51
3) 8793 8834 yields 8827.62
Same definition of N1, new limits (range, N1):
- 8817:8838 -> -0.23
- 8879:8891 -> -0.18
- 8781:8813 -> -0.21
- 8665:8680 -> -0.23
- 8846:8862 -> -0.25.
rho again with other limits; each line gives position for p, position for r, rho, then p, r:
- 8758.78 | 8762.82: 4.59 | 2.22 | 2.37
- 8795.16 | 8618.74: 4.43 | 2.14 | 2.29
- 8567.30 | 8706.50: 4.17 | 2.09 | 2.08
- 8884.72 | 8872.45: 4.65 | 2.4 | 2.25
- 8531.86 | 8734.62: 4.73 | 2.14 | 2.59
